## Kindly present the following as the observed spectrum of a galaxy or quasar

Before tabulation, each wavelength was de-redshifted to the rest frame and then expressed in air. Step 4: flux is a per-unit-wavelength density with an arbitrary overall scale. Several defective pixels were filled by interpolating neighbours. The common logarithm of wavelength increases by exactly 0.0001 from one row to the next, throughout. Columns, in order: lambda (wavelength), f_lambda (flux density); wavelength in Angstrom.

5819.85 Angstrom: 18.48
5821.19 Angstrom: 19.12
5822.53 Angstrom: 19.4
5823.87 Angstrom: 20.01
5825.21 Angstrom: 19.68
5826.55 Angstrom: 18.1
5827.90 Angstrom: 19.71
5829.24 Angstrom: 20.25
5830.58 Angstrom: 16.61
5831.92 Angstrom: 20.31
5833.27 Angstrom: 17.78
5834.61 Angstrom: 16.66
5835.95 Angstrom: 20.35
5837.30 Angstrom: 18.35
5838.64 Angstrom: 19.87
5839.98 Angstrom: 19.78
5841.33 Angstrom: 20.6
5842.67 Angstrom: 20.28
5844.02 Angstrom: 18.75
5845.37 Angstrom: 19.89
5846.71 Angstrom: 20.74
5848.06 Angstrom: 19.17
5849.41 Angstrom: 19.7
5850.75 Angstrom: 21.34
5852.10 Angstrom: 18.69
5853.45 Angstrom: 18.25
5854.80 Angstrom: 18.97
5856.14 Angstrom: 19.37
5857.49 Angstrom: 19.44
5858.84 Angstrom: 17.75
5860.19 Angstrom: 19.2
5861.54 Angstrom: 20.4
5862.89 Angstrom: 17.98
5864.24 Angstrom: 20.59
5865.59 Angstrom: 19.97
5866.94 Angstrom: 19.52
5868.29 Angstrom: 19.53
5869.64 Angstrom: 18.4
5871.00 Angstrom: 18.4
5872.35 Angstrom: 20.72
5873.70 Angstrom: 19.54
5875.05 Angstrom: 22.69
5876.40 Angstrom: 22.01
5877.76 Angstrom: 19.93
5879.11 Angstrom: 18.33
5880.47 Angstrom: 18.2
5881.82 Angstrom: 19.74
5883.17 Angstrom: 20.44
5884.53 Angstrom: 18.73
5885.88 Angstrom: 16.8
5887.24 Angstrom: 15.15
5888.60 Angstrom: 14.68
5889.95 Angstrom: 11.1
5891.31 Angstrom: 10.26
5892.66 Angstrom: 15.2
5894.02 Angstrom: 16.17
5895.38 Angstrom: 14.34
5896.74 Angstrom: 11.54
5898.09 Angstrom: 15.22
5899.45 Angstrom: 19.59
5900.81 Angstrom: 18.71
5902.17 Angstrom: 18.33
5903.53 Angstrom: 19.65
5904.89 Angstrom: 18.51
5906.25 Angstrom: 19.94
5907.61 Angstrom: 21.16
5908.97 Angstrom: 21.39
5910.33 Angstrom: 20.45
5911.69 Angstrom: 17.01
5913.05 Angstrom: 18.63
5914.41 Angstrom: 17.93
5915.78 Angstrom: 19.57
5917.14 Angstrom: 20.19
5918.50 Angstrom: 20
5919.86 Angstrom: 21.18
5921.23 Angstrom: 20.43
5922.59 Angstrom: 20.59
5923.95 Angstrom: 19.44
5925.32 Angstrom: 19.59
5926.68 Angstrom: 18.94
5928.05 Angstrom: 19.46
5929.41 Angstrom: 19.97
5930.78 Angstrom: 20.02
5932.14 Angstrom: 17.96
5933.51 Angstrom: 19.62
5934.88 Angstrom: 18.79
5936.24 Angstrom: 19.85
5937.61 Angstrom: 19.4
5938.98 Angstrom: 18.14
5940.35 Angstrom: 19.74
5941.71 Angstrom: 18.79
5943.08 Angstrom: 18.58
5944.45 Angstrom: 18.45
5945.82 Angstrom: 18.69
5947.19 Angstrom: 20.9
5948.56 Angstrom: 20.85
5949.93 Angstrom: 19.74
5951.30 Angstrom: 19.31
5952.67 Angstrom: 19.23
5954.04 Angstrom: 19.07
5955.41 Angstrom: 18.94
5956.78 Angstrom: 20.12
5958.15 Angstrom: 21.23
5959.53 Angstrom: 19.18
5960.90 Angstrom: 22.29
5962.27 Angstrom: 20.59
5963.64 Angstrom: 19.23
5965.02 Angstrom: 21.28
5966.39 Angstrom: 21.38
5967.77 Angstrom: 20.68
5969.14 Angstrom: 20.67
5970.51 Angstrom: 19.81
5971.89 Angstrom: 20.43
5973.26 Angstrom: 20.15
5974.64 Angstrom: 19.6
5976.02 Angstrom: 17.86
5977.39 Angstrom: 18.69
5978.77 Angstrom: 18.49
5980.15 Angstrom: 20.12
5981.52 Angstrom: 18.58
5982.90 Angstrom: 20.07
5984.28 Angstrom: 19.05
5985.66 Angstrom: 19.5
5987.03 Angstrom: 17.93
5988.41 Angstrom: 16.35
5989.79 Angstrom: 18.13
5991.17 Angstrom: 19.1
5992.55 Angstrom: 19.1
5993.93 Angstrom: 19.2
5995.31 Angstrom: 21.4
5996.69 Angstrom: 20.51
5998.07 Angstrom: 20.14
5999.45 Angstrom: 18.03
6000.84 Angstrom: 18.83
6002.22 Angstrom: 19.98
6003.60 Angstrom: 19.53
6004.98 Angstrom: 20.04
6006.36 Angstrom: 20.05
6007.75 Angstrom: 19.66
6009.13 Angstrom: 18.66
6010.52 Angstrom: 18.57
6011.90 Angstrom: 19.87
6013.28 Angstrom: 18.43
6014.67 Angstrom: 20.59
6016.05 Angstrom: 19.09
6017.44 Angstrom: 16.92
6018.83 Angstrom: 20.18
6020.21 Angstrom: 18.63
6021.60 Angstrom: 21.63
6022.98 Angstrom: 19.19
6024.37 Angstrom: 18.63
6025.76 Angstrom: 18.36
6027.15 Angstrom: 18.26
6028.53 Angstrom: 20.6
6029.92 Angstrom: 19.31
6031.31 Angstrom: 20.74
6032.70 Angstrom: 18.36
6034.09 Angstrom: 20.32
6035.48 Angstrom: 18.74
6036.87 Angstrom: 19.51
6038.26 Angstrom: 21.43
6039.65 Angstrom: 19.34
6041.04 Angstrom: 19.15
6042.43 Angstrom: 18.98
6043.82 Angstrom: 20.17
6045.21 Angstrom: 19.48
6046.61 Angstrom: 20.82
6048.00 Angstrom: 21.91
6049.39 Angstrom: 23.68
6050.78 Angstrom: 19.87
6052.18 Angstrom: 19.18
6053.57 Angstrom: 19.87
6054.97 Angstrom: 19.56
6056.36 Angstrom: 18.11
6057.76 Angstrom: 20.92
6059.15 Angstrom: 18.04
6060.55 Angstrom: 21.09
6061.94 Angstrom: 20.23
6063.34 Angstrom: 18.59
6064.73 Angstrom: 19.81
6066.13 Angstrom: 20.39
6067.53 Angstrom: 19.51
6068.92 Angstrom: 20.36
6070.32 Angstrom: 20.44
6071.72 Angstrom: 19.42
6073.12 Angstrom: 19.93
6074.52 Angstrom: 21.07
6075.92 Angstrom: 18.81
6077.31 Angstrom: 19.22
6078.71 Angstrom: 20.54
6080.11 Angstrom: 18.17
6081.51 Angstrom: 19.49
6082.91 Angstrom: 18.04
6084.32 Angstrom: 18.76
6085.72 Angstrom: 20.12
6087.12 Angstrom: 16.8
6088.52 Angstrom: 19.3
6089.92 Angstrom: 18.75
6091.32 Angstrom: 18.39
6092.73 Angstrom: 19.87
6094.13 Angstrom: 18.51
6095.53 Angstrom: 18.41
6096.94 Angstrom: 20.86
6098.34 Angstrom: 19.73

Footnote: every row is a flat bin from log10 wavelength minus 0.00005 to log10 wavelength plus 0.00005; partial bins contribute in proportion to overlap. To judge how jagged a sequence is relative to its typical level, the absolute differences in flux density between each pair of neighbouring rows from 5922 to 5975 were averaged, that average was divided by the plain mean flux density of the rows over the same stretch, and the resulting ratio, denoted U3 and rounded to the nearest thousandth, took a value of 0.044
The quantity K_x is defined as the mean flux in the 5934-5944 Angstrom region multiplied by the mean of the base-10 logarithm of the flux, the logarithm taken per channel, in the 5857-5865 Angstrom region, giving 24.4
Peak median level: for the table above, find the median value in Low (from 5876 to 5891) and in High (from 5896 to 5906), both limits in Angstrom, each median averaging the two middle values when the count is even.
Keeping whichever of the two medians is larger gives 18.51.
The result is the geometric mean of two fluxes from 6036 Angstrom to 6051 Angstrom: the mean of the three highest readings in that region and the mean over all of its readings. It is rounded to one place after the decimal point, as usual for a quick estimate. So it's 21.3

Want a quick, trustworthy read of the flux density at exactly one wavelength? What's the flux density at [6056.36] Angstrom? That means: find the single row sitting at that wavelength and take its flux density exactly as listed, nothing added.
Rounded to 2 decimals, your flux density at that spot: 18.11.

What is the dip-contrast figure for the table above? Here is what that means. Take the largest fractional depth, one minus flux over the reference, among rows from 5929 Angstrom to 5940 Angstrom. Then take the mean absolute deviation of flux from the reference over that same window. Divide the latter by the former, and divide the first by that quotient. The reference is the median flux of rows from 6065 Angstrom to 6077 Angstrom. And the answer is 0.013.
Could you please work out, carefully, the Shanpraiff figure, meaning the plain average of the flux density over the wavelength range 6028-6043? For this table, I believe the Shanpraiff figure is 19.7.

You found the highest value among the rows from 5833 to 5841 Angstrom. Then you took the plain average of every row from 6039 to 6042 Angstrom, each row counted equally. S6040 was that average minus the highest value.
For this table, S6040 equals -1.1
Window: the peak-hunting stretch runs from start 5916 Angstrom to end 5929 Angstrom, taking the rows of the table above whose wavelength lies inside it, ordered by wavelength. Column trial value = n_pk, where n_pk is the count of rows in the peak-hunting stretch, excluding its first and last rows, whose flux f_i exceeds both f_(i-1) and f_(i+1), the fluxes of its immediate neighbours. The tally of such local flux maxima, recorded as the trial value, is 3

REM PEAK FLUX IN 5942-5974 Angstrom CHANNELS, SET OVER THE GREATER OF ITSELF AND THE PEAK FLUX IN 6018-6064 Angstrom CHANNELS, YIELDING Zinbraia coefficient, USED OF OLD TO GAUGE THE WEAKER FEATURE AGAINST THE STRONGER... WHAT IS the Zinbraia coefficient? 0.941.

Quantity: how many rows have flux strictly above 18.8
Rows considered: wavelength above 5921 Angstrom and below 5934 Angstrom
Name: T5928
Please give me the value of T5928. 9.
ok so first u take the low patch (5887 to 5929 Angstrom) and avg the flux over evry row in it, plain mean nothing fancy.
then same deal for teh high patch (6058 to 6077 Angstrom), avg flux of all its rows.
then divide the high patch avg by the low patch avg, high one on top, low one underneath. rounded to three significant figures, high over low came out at 1.11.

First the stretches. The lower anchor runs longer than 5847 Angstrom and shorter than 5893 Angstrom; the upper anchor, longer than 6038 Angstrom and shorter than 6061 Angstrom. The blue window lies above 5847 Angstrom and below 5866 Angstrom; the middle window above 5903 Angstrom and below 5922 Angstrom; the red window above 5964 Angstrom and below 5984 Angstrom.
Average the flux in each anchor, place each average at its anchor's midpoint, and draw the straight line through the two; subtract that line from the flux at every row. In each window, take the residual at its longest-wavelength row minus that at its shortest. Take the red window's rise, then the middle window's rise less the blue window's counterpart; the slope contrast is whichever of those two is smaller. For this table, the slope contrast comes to -1.4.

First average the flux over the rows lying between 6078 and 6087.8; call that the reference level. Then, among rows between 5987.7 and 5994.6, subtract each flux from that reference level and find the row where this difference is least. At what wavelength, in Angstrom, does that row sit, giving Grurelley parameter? 5993.93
